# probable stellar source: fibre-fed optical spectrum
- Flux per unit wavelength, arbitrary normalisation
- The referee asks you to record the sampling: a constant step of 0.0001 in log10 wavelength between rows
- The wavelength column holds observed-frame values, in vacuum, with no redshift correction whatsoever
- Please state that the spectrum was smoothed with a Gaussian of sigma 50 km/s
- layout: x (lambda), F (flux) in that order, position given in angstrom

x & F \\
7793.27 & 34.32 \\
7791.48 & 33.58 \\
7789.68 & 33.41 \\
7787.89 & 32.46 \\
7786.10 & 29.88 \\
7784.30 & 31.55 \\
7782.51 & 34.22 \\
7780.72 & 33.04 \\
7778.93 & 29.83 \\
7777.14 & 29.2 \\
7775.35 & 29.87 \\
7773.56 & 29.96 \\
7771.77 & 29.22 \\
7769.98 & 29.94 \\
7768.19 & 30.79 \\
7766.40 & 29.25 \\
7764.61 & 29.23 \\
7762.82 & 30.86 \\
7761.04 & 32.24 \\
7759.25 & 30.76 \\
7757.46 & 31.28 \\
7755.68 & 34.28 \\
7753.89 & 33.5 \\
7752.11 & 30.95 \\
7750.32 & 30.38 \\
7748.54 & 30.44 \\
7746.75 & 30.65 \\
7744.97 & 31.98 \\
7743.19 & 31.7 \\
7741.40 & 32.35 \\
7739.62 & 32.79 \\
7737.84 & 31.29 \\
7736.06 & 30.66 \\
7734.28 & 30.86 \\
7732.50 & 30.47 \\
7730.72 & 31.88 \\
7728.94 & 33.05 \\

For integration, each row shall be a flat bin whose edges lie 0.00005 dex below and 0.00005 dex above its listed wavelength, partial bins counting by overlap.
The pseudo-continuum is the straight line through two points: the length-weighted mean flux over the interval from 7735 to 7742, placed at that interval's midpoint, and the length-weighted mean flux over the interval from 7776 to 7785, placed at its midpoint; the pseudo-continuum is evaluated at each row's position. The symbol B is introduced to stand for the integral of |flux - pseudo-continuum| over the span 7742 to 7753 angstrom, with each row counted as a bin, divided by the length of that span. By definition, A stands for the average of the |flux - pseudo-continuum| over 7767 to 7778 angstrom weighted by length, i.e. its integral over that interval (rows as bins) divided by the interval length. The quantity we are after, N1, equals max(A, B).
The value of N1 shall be 1.77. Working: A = 1.8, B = 0.8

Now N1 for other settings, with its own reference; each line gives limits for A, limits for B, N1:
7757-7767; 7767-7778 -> 1.77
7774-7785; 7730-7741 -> 1.69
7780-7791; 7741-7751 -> 1.47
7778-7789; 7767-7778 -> 1.77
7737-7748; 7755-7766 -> 1.30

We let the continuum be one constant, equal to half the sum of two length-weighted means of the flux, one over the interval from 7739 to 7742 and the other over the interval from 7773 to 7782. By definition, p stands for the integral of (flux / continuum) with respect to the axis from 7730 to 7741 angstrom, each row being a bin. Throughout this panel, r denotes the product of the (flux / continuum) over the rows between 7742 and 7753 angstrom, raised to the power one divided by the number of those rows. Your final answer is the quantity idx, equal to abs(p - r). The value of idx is 9.9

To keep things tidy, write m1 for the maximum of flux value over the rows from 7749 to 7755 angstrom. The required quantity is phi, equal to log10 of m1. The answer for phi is 1.525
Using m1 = 33.5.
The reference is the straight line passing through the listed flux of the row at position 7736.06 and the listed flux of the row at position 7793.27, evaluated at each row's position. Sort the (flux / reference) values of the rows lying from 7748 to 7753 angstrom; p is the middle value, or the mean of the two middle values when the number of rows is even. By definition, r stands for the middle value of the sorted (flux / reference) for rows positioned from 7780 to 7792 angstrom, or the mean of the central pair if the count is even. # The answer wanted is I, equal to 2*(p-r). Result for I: -0.02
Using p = 0.97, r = 0.98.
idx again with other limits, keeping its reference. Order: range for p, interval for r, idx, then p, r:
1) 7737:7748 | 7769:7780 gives 10.1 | 11.06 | 0.94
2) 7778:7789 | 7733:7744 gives 10.1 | 11.10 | 1.00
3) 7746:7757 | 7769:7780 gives 10.1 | 11.04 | 0.94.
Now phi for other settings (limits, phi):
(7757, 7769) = 1.508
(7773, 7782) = 1.519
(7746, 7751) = 1.486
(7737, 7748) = 1.516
